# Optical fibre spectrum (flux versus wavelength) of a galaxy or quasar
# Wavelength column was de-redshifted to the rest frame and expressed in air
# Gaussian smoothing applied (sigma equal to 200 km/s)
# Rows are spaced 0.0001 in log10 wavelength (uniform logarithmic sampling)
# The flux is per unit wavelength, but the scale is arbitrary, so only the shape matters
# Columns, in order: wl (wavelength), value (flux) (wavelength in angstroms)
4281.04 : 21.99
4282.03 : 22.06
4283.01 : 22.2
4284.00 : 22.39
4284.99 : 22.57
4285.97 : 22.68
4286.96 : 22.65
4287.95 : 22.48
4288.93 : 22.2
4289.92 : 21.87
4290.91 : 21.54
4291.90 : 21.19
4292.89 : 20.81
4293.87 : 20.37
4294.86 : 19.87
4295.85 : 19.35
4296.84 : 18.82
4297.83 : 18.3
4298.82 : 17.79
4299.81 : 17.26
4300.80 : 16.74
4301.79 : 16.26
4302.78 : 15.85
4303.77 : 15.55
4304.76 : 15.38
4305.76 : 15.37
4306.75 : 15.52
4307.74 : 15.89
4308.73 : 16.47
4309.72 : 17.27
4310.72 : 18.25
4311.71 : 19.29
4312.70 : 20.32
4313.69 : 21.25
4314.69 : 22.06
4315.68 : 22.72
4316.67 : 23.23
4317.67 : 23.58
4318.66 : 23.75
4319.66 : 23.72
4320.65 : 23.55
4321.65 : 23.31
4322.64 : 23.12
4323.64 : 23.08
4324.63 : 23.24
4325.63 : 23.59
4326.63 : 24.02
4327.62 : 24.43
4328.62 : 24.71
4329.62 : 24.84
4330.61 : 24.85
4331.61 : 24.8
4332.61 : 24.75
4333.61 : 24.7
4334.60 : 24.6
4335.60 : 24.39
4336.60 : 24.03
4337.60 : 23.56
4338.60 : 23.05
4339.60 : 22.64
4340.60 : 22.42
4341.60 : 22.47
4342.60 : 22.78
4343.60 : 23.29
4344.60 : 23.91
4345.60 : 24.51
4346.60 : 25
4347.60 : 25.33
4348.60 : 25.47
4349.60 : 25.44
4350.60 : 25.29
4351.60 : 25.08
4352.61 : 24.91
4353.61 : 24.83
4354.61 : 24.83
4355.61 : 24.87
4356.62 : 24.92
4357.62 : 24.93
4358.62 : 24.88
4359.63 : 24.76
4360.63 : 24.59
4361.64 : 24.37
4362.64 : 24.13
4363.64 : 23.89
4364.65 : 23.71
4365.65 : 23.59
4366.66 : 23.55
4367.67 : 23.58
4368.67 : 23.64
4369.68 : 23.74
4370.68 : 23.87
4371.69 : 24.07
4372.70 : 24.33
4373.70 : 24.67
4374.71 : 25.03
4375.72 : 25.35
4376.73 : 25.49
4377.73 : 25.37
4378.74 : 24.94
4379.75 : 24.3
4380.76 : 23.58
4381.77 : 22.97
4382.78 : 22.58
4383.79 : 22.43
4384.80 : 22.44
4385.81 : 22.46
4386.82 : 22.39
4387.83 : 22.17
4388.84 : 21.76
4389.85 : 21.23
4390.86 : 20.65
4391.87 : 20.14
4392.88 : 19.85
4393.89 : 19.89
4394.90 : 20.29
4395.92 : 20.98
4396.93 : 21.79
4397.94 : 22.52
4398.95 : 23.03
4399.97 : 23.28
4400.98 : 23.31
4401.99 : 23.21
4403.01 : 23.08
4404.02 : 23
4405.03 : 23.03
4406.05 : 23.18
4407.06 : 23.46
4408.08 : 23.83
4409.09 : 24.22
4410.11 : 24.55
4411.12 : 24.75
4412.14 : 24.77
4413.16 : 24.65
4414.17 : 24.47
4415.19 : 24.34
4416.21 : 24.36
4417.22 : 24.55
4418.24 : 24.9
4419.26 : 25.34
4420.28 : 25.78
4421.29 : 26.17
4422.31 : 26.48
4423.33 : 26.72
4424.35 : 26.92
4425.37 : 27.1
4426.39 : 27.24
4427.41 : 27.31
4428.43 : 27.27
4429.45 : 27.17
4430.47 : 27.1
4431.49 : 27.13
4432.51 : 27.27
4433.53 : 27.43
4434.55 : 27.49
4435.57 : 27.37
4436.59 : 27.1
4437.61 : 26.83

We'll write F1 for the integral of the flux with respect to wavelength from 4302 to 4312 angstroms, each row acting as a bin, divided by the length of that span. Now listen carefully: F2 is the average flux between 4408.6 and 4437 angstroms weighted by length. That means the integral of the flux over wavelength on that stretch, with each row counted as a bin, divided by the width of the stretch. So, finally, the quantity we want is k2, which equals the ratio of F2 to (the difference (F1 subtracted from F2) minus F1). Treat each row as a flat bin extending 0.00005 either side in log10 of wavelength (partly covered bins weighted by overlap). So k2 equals -3.9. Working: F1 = 16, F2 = 26.1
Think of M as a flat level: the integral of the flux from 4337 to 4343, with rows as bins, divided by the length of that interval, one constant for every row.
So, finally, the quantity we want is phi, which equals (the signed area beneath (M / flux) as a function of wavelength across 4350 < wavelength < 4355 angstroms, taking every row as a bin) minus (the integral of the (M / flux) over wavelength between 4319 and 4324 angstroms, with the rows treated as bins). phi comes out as -0.3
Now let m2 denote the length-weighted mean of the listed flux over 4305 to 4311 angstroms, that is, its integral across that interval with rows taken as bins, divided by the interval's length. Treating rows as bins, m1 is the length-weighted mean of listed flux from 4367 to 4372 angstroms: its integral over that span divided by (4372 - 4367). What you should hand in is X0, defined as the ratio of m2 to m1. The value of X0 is 0.69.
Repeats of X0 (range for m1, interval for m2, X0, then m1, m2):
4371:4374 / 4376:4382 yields 1.01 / 24.3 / 25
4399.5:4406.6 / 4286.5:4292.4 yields 0.95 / 23.2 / 22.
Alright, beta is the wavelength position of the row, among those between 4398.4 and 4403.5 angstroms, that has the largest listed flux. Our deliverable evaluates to 4400.98 angstroms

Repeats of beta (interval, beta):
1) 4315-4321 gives 4318.66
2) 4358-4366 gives 4358.62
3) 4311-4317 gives 4316.67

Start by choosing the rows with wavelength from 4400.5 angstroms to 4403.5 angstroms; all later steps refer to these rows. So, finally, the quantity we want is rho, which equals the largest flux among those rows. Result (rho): 23.31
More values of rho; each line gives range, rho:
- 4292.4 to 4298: 20.81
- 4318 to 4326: 23.75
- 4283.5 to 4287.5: 22.68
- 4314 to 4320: 23.75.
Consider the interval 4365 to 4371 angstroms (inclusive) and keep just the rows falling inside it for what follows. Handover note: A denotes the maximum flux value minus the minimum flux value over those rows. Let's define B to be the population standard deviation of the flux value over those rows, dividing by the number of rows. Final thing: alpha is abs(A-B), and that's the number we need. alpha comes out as 0.2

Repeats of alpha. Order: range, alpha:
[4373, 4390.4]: 2.9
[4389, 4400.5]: 2.2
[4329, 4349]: 2.1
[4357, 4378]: 1.3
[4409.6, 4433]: 1.8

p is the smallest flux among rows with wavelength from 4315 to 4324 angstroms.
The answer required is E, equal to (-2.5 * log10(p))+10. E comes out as 6.61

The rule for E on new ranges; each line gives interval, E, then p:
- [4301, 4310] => 7.03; 15.37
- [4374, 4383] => 6.62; 22.58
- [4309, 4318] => 6.91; 17.27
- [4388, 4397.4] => 6.76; 19.85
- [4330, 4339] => 6.59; 23.05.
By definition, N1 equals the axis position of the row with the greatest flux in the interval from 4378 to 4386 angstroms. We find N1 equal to 4378.74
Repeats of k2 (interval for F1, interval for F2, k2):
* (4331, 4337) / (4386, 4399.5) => -0.8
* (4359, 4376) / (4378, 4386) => -0.9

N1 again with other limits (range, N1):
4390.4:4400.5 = 4399.97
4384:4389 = 4385.81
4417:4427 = 4426.39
